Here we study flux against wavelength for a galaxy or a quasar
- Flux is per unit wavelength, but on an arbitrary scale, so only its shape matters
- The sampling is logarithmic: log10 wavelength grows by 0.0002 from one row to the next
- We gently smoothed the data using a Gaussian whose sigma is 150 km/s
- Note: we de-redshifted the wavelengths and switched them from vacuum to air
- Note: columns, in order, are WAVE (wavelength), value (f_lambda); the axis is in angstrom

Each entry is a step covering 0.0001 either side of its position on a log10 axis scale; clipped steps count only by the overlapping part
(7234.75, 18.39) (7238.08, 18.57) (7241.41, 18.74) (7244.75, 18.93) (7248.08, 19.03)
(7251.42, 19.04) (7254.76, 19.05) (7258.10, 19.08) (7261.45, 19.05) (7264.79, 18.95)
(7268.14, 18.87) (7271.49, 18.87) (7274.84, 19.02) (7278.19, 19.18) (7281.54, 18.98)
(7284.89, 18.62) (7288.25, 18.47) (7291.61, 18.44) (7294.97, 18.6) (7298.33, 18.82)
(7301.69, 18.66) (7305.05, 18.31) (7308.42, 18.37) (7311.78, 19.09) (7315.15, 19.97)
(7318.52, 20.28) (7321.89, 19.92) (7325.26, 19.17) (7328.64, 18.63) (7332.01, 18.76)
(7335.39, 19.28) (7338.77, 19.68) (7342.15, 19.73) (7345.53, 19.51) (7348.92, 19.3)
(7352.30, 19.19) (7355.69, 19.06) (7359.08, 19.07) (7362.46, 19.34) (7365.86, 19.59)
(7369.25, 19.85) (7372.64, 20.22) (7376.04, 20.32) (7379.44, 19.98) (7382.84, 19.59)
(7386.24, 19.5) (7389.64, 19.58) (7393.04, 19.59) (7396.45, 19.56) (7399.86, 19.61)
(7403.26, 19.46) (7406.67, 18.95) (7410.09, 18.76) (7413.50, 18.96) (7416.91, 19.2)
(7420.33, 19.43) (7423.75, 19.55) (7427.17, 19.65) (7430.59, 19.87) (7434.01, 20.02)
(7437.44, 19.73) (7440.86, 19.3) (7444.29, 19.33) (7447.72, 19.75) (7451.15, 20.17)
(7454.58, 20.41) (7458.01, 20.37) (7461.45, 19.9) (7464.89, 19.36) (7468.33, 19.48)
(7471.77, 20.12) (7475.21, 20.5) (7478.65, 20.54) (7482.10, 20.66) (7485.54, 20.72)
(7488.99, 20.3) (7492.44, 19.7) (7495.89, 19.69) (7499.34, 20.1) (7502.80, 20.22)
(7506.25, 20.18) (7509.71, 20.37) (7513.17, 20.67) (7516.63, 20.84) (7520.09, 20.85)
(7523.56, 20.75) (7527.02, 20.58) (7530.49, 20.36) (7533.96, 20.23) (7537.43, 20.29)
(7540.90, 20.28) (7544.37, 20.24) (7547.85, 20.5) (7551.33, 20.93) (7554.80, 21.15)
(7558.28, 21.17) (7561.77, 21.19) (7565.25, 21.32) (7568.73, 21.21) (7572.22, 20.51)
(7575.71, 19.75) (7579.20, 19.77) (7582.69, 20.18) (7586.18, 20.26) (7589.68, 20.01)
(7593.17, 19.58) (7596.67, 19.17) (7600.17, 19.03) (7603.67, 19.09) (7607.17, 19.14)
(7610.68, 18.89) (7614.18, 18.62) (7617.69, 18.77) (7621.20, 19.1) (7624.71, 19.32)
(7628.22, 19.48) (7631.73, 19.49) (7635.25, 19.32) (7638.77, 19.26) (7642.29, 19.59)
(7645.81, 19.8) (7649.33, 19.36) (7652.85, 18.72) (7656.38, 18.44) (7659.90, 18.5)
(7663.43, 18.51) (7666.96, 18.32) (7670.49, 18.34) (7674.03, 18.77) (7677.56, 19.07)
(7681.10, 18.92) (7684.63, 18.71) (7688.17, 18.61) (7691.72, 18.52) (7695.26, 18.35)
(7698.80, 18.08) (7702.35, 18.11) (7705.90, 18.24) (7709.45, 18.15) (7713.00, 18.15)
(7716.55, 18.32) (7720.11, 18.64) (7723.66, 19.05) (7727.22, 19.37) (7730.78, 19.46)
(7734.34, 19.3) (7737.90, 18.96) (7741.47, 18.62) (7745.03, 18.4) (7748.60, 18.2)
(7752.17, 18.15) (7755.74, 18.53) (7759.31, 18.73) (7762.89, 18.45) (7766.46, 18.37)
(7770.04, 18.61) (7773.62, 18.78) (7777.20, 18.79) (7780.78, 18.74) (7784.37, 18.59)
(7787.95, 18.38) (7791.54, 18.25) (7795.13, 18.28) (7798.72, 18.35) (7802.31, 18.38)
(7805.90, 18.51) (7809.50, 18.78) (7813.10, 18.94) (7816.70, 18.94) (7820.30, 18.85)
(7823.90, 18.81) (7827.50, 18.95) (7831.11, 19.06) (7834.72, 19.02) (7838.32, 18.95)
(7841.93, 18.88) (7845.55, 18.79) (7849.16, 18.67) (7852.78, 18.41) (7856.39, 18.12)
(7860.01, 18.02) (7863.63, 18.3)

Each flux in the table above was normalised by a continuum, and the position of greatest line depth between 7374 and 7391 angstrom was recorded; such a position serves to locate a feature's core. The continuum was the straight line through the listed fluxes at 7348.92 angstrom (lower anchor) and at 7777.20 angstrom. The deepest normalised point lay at 7386.24 angstrom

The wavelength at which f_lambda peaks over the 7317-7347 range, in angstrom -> 7318.52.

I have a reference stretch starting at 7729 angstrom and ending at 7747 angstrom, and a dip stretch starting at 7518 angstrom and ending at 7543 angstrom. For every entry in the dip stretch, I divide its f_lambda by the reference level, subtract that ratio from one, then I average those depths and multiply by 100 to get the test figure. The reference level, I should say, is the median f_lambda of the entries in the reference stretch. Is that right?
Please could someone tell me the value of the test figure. -8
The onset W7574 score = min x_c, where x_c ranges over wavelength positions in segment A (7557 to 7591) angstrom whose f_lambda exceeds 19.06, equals 7558.28 angstrom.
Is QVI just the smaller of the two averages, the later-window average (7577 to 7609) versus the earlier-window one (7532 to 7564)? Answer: 19.58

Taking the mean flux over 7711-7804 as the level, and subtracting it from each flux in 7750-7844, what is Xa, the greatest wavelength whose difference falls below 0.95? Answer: 7841.93 angstrom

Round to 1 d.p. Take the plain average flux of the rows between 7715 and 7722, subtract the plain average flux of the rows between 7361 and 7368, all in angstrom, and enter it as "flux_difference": -1.0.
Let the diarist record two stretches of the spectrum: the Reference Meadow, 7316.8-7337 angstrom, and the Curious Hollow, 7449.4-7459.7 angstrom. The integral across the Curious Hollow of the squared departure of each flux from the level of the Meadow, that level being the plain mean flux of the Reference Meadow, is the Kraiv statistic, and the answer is 9.9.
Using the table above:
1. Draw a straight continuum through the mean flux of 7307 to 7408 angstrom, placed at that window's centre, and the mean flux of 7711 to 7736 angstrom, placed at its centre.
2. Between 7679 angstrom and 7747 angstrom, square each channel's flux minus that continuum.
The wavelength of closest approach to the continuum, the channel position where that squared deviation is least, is 7681.10 angstrom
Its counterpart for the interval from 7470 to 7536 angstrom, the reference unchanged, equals 7495.89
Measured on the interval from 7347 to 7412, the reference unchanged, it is 7403.26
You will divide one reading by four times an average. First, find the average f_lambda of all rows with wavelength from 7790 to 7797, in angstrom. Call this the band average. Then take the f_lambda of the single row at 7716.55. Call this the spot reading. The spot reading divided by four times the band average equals 0.251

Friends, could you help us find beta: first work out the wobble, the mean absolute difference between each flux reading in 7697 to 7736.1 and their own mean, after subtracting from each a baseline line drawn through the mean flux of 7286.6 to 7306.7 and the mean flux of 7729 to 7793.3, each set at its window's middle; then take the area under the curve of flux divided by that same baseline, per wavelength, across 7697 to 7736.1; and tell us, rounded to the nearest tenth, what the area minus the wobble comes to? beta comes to 38.6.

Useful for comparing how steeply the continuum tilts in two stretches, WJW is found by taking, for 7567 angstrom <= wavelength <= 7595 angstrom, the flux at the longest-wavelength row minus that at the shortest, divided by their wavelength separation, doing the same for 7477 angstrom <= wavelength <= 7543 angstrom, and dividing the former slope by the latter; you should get 16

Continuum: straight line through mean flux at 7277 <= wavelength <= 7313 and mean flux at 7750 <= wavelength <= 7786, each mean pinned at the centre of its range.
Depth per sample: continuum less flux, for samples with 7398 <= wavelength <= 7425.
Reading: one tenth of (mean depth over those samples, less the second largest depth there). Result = -0.03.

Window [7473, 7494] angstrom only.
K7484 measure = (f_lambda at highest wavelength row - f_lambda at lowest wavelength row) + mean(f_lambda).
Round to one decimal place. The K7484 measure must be 19.6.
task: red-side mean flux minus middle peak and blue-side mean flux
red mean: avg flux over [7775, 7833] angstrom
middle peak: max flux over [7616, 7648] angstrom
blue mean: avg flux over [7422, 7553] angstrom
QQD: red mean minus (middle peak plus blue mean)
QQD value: -21.3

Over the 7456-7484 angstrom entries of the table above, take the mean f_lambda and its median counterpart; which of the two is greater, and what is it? 20.2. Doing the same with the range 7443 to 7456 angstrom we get 20.0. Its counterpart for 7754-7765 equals 18.6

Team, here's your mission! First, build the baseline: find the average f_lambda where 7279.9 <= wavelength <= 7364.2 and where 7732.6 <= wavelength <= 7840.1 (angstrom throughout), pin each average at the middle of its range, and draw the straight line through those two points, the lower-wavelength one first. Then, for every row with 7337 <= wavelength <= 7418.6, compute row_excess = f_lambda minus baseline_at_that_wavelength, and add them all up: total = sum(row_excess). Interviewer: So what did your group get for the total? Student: 11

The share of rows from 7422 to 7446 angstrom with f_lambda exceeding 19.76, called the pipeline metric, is 0.29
